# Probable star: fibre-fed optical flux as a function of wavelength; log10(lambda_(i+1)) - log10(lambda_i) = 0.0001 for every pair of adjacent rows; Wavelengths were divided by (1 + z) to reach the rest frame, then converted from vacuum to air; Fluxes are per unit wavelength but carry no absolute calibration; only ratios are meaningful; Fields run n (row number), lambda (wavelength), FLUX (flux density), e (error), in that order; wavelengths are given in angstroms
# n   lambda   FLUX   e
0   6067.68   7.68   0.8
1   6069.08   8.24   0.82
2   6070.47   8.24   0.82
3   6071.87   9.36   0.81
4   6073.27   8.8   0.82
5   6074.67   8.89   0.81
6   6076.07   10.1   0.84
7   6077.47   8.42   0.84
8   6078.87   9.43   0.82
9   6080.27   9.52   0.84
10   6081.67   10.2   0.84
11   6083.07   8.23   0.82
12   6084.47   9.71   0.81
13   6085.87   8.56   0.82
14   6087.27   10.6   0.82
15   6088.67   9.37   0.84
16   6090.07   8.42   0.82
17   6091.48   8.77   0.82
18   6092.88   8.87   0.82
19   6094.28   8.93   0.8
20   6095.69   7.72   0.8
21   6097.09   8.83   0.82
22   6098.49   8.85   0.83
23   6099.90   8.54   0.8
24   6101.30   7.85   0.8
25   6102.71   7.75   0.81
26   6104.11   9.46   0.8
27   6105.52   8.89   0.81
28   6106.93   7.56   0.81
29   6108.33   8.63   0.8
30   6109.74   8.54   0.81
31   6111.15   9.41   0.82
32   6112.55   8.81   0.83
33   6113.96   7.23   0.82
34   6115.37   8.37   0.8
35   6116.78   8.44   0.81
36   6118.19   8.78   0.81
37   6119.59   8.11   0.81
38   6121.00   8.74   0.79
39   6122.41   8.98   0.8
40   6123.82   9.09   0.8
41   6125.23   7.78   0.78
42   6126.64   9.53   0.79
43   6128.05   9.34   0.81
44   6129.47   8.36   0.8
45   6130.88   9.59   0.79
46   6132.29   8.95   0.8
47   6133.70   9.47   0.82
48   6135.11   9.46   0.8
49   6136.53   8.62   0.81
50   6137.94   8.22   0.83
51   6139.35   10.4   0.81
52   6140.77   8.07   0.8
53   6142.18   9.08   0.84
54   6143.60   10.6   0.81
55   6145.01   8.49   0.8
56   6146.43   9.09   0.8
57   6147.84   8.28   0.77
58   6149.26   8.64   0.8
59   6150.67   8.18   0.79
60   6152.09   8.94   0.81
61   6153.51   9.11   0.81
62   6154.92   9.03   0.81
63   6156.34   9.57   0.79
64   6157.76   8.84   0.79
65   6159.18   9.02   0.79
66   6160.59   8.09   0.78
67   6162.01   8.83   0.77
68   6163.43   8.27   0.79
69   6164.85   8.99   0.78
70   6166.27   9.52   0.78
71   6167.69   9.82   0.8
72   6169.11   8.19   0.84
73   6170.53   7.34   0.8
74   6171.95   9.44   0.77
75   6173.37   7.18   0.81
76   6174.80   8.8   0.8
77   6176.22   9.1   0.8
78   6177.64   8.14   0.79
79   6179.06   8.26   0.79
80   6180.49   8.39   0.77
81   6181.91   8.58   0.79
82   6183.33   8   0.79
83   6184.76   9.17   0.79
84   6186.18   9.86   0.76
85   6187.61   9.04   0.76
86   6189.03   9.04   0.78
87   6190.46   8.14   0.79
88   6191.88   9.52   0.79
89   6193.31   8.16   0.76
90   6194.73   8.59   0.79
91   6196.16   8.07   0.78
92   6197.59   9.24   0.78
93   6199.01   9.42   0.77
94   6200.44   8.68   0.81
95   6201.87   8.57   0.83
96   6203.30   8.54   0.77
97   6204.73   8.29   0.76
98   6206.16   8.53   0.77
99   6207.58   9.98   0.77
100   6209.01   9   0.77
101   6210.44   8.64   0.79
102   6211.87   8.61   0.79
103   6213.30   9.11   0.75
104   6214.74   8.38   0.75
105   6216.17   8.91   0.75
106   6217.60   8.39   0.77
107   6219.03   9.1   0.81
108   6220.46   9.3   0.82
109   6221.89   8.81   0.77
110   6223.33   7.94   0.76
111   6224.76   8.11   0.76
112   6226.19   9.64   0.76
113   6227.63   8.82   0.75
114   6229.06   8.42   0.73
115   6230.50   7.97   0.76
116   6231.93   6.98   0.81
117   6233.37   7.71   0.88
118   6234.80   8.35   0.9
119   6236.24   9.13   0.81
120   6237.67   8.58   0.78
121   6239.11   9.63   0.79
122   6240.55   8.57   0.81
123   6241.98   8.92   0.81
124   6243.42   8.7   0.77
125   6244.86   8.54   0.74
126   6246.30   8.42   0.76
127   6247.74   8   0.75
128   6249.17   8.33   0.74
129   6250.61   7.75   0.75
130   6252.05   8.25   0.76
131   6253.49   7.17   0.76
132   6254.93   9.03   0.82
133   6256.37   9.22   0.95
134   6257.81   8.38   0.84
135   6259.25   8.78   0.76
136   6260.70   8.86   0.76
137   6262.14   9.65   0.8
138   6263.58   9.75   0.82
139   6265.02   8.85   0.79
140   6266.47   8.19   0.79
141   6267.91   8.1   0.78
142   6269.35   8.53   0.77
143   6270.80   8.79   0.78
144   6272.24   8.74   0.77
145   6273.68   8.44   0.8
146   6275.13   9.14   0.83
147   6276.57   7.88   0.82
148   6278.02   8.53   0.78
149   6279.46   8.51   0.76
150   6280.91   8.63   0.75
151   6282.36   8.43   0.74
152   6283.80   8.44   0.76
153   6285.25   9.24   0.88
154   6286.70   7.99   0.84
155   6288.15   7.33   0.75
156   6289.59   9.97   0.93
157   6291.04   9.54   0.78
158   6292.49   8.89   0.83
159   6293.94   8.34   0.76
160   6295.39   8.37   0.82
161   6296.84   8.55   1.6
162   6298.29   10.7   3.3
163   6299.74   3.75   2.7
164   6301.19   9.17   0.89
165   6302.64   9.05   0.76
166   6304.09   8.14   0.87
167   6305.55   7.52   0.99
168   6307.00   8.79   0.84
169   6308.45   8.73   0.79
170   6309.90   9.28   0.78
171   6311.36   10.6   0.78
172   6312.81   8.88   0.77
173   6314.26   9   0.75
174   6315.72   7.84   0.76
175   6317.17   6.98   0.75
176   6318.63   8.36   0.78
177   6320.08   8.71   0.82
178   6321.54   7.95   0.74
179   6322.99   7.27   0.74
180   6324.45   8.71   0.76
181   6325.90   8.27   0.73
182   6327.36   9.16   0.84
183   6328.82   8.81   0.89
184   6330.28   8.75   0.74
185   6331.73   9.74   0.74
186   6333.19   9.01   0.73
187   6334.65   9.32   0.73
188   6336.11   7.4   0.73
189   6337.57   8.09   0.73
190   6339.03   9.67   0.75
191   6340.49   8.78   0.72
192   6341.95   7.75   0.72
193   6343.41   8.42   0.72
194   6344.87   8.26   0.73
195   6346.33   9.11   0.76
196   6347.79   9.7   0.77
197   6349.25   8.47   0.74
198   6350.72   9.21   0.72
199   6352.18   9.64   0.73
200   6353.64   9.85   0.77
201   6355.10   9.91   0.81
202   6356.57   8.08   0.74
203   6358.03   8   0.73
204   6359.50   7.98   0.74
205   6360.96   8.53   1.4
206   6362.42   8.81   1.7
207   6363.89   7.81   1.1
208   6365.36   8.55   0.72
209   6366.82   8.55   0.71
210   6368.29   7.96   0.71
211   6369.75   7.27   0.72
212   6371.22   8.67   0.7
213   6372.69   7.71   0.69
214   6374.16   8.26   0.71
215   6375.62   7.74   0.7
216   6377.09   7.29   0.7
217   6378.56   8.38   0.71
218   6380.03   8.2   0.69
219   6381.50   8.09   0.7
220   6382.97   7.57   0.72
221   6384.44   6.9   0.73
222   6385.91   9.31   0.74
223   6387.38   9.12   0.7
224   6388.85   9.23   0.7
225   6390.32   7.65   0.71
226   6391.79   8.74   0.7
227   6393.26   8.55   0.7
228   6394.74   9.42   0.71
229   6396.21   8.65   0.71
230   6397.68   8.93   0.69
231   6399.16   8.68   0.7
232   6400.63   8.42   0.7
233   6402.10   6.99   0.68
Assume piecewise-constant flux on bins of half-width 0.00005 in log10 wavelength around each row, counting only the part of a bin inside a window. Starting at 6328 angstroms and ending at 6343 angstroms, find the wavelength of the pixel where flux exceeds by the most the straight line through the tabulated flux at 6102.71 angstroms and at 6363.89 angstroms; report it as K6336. 6331.73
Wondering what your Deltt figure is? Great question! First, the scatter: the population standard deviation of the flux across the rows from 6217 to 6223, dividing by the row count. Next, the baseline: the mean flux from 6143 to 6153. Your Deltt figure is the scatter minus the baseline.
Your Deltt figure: -8.5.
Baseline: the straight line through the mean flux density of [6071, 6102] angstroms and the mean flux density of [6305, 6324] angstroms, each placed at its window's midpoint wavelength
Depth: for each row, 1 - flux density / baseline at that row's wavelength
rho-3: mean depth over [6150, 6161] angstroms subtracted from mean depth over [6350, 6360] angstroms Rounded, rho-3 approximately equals -0.07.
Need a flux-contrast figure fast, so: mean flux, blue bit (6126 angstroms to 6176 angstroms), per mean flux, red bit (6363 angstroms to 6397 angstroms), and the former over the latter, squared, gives 1.16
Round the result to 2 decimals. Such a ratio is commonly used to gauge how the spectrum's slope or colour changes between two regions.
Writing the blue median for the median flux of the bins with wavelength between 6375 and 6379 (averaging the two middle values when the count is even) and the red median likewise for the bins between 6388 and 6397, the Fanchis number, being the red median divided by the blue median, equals 1.12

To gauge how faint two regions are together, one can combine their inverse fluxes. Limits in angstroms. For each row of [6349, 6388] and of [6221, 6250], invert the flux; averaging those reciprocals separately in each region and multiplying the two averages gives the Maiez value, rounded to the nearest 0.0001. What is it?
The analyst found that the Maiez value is 0.0143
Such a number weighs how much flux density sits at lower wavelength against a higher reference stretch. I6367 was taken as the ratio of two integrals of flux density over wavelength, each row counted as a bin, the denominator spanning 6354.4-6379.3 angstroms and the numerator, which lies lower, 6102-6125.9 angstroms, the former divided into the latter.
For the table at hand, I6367 1.00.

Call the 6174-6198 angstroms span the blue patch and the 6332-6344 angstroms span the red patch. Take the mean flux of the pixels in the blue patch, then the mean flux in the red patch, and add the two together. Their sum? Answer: 17.3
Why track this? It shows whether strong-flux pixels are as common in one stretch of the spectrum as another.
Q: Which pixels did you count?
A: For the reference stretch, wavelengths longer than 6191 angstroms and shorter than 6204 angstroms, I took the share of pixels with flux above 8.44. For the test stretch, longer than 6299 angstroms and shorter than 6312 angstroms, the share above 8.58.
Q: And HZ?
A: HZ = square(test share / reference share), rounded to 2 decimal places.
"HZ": 0.73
